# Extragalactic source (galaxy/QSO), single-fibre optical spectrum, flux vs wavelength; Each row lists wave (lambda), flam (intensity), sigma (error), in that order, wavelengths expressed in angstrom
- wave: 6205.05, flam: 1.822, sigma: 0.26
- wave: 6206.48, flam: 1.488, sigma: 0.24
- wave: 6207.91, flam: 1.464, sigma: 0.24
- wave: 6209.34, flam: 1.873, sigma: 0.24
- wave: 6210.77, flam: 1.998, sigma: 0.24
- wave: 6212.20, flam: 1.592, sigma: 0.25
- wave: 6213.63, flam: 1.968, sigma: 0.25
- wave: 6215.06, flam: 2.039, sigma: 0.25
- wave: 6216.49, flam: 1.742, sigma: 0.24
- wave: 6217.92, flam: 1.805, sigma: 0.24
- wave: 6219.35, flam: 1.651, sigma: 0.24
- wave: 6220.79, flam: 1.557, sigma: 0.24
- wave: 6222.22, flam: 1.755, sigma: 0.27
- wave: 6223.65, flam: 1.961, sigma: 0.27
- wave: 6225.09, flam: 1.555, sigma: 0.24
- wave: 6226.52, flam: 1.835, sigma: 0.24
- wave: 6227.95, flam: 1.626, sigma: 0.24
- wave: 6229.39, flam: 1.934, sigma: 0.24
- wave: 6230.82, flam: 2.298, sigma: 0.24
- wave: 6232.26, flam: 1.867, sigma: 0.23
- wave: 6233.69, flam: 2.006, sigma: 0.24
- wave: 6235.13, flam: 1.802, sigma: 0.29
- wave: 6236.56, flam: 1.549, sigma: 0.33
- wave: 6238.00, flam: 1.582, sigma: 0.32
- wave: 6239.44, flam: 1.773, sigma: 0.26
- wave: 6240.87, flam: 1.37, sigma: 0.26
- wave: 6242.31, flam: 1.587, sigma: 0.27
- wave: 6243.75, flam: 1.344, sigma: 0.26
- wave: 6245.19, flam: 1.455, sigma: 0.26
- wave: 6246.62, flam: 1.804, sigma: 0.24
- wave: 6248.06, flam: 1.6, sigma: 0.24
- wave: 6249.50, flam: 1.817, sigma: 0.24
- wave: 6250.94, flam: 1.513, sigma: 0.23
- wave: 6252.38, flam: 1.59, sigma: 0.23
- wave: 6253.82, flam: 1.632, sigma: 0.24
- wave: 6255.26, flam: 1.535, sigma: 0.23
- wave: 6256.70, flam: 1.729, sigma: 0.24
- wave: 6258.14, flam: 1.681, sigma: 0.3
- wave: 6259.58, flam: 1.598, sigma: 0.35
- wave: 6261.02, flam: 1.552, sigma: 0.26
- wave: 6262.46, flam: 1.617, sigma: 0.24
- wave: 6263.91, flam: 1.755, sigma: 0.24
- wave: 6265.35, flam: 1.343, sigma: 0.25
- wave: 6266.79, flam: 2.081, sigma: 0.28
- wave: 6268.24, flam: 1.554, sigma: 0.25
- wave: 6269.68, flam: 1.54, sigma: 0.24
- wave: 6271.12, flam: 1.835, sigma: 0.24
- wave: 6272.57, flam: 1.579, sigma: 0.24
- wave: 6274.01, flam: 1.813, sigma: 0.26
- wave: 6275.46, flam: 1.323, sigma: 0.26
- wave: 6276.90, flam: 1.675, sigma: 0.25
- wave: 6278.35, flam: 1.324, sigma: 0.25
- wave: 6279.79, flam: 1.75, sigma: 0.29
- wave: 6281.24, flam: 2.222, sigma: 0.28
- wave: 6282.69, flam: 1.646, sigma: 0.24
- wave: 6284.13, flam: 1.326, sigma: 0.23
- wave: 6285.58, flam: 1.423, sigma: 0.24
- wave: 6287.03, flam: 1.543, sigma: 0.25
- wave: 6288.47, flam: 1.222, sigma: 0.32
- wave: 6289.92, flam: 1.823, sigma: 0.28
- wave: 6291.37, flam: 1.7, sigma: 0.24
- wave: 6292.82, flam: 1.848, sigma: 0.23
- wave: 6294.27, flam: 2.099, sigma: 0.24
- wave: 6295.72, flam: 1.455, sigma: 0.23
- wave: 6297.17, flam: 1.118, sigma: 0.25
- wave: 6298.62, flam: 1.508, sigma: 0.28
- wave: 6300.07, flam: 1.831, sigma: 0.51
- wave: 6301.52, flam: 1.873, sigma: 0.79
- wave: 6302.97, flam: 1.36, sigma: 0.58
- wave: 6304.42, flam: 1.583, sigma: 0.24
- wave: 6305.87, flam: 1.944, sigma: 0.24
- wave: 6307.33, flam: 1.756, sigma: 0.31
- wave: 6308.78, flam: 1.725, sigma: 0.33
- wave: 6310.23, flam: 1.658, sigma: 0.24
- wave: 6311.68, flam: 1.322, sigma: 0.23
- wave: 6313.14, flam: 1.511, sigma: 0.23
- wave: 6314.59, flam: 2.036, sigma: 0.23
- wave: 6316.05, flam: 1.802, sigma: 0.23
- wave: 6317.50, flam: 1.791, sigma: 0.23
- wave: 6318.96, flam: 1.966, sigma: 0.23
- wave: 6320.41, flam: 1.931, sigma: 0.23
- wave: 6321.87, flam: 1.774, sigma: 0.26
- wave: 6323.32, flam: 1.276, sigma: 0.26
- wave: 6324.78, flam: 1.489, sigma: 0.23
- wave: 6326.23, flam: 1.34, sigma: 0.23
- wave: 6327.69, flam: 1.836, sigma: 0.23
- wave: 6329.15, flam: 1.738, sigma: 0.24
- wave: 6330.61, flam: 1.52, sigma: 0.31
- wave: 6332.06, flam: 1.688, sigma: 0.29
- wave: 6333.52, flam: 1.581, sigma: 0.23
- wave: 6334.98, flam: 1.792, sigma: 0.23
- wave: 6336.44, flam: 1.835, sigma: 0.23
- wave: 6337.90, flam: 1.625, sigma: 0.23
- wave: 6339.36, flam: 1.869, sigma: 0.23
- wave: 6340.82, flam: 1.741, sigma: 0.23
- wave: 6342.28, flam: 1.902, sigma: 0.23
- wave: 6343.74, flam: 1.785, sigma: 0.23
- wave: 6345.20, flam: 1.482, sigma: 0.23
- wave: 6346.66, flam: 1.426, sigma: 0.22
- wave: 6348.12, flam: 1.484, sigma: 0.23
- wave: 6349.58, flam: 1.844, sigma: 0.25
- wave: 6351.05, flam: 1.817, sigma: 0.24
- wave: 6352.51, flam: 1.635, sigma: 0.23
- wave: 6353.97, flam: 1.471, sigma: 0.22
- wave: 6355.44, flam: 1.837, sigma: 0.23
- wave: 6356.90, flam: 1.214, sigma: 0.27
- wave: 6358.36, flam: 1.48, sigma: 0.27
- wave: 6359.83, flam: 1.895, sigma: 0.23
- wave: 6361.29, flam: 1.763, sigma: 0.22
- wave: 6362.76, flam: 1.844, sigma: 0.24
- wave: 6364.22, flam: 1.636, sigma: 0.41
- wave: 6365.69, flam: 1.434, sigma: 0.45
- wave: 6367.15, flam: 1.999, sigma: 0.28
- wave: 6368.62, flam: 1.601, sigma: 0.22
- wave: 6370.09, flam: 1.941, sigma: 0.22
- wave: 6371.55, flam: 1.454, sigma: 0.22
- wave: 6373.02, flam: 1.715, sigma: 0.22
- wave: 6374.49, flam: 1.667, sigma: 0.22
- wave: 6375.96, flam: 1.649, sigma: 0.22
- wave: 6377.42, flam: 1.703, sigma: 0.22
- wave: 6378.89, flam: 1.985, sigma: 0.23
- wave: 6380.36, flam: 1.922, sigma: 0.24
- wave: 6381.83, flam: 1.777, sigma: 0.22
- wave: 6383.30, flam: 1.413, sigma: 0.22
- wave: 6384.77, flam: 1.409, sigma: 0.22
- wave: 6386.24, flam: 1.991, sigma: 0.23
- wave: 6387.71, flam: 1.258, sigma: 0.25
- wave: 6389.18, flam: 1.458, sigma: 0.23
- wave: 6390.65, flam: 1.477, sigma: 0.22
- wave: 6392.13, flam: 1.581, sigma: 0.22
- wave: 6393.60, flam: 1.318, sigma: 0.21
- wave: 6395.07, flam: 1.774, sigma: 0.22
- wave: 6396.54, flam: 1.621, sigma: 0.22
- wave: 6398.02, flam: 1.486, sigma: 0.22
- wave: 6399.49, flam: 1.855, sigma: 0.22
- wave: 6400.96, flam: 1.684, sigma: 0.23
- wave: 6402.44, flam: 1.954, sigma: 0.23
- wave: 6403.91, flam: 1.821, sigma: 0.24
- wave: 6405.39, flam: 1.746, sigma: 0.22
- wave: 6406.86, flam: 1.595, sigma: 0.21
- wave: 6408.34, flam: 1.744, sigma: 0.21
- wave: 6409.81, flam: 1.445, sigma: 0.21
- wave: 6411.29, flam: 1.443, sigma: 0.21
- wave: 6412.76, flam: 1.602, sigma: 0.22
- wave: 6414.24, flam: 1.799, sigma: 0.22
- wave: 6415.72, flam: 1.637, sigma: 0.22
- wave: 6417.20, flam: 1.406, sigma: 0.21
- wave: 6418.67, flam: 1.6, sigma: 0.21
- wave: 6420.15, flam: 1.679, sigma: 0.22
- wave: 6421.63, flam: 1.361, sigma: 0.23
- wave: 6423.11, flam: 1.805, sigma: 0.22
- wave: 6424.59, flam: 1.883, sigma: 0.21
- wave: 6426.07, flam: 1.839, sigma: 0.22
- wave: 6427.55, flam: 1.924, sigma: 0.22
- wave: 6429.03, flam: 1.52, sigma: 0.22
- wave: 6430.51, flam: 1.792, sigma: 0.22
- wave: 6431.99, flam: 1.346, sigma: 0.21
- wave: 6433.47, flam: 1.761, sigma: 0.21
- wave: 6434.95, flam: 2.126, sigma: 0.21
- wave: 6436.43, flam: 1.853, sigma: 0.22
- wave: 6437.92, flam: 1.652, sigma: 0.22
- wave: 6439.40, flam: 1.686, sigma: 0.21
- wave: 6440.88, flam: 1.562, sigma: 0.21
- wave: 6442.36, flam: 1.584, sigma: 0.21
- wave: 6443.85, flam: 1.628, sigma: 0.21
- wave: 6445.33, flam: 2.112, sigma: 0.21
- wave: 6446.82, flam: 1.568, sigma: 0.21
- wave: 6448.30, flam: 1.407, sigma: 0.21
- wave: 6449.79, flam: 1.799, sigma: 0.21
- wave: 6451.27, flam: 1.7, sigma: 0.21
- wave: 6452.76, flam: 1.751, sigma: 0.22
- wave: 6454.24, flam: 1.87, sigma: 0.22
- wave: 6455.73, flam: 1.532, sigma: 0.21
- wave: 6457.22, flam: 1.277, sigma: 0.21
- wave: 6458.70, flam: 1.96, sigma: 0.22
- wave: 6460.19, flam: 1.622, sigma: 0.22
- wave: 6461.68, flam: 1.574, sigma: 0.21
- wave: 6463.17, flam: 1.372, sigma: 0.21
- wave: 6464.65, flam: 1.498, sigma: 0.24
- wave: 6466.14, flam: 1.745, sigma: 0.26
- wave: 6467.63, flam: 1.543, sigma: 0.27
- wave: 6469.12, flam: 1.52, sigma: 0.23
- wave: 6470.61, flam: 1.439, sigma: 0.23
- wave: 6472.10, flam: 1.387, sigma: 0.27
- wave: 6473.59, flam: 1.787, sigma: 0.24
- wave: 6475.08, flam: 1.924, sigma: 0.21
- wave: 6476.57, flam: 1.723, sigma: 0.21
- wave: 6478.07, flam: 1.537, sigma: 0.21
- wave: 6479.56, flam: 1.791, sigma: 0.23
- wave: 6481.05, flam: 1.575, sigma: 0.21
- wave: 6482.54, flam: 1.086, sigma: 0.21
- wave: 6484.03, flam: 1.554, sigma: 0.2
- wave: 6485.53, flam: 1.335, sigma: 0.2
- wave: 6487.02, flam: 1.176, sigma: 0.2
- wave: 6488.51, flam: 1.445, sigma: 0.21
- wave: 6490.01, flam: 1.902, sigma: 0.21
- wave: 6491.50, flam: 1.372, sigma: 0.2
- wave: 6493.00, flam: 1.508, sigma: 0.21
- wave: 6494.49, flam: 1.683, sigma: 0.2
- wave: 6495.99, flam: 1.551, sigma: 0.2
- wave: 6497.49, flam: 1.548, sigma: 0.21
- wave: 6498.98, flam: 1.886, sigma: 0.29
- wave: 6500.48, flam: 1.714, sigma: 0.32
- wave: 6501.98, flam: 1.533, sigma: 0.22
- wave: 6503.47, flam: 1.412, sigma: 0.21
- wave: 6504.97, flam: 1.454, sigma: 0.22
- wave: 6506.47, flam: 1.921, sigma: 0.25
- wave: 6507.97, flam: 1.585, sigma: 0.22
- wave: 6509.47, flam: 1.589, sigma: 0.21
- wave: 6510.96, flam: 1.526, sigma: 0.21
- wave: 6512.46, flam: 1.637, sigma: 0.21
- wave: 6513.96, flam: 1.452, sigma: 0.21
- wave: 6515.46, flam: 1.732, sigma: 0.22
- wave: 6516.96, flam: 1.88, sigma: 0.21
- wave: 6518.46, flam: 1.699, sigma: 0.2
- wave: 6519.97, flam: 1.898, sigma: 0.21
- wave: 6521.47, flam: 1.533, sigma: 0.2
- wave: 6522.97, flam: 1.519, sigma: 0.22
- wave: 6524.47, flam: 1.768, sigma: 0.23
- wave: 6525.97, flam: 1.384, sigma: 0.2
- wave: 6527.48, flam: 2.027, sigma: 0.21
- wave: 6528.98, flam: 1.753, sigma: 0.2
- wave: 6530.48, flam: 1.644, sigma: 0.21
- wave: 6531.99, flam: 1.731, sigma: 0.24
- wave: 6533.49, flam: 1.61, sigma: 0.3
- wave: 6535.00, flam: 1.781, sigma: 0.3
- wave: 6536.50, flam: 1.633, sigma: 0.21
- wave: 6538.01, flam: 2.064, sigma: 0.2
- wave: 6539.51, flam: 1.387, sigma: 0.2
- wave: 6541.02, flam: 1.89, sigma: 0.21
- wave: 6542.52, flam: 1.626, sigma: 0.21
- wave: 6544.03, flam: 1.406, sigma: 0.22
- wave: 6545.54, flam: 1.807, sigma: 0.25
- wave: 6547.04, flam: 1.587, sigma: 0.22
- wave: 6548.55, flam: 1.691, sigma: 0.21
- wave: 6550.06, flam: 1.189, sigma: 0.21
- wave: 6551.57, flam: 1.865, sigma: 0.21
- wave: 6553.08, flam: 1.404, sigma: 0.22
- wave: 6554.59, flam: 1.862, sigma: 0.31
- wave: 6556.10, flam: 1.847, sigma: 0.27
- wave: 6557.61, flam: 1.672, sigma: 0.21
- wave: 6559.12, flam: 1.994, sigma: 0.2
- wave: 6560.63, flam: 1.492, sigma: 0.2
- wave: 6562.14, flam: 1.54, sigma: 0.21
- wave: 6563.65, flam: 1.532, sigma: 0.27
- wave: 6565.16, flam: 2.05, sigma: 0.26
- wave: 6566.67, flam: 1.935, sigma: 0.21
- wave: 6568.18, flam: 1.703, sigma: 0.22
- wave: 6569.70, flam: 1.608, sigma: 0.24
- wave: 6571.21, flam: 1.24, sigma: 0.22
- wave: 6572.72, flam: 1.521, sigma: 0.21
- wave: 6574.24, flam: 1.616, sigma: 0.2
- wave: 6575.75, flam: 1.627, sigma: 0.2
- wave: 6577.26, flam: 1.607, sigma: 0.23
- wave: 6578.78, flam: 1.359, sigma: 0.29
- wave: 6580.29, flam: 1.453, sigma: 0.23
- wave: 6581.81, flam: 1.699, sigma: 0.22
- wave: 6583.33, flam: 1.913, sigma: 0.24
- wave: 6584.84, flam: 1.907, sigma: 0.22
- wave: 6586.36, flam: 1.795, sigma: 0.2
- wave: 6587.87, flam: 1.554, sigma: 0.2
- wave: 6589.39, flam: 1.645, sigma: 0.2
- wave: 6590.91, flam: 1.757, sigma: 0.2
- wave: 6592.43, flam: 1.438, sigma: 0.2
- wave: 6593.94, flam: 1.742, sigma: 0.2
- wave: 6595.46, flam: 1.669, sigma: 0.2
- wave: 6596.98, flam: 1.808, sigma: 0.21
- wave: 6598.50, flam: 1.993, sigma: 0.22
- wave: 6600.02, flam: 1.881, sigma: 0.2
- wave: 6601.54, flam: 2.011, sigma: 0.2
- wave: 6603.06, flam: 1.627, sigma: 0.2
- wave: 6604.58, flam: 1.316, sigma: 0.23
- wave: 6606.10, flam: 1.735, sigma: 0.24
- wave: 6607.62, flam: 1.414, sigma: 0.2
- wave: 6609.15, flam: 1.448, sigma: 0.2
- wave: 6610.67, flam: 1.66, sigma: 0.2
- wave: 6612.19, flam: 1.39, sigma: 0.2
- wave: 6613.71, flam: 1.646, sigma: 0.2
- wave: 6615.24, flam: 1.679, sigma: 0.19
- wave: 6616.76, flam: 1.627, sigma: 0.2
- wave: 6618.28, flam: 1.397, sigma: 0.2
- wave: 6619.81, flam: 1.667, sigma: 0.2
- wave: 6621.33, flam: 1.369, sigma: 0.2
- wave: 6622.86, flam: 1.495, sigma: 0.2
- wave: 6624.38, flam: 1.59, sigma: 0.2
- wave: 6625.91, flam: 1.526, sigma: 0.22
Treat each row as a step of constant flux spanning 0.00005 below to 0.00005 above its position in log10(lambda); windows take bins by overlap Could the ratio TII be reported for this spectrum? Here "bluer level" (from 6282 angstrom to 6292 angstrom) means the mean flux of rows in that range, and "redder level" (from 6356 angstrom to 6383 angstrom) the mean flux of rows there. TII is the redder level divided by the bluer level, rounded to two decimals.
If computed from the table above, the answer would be 1.12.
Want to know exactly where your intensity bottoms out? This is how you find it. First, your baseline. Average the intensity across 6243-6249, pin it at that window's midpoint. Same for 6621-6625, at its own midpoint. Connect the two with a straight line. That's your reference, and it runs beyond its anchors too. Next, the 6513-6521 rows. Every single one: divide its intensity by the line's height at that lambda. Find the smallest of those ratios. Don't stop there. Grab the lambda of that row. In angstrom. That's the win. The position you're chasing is 6513.96 angstrom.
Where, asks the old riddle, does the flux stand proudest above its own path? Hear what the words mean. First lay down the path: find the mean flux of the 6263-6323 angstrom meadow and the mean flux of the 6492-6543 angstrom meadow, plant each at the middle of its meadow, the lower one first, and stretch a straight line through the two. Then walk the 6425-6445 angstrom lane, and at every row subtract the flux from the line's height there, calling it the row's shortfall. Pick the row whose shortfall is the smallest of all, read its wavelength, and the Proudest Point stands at 6434.95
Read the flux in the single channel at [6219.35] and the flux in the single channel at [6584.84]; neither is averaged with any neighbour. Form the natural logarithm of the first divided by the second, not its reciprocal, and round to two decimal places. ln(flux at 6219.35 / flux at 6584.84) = -0.14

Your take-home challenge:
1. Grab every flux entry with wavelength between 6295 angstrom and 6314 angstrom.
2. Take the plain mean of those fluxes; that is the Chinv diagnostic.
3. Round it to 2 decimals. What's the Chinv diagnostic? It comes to 1.59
